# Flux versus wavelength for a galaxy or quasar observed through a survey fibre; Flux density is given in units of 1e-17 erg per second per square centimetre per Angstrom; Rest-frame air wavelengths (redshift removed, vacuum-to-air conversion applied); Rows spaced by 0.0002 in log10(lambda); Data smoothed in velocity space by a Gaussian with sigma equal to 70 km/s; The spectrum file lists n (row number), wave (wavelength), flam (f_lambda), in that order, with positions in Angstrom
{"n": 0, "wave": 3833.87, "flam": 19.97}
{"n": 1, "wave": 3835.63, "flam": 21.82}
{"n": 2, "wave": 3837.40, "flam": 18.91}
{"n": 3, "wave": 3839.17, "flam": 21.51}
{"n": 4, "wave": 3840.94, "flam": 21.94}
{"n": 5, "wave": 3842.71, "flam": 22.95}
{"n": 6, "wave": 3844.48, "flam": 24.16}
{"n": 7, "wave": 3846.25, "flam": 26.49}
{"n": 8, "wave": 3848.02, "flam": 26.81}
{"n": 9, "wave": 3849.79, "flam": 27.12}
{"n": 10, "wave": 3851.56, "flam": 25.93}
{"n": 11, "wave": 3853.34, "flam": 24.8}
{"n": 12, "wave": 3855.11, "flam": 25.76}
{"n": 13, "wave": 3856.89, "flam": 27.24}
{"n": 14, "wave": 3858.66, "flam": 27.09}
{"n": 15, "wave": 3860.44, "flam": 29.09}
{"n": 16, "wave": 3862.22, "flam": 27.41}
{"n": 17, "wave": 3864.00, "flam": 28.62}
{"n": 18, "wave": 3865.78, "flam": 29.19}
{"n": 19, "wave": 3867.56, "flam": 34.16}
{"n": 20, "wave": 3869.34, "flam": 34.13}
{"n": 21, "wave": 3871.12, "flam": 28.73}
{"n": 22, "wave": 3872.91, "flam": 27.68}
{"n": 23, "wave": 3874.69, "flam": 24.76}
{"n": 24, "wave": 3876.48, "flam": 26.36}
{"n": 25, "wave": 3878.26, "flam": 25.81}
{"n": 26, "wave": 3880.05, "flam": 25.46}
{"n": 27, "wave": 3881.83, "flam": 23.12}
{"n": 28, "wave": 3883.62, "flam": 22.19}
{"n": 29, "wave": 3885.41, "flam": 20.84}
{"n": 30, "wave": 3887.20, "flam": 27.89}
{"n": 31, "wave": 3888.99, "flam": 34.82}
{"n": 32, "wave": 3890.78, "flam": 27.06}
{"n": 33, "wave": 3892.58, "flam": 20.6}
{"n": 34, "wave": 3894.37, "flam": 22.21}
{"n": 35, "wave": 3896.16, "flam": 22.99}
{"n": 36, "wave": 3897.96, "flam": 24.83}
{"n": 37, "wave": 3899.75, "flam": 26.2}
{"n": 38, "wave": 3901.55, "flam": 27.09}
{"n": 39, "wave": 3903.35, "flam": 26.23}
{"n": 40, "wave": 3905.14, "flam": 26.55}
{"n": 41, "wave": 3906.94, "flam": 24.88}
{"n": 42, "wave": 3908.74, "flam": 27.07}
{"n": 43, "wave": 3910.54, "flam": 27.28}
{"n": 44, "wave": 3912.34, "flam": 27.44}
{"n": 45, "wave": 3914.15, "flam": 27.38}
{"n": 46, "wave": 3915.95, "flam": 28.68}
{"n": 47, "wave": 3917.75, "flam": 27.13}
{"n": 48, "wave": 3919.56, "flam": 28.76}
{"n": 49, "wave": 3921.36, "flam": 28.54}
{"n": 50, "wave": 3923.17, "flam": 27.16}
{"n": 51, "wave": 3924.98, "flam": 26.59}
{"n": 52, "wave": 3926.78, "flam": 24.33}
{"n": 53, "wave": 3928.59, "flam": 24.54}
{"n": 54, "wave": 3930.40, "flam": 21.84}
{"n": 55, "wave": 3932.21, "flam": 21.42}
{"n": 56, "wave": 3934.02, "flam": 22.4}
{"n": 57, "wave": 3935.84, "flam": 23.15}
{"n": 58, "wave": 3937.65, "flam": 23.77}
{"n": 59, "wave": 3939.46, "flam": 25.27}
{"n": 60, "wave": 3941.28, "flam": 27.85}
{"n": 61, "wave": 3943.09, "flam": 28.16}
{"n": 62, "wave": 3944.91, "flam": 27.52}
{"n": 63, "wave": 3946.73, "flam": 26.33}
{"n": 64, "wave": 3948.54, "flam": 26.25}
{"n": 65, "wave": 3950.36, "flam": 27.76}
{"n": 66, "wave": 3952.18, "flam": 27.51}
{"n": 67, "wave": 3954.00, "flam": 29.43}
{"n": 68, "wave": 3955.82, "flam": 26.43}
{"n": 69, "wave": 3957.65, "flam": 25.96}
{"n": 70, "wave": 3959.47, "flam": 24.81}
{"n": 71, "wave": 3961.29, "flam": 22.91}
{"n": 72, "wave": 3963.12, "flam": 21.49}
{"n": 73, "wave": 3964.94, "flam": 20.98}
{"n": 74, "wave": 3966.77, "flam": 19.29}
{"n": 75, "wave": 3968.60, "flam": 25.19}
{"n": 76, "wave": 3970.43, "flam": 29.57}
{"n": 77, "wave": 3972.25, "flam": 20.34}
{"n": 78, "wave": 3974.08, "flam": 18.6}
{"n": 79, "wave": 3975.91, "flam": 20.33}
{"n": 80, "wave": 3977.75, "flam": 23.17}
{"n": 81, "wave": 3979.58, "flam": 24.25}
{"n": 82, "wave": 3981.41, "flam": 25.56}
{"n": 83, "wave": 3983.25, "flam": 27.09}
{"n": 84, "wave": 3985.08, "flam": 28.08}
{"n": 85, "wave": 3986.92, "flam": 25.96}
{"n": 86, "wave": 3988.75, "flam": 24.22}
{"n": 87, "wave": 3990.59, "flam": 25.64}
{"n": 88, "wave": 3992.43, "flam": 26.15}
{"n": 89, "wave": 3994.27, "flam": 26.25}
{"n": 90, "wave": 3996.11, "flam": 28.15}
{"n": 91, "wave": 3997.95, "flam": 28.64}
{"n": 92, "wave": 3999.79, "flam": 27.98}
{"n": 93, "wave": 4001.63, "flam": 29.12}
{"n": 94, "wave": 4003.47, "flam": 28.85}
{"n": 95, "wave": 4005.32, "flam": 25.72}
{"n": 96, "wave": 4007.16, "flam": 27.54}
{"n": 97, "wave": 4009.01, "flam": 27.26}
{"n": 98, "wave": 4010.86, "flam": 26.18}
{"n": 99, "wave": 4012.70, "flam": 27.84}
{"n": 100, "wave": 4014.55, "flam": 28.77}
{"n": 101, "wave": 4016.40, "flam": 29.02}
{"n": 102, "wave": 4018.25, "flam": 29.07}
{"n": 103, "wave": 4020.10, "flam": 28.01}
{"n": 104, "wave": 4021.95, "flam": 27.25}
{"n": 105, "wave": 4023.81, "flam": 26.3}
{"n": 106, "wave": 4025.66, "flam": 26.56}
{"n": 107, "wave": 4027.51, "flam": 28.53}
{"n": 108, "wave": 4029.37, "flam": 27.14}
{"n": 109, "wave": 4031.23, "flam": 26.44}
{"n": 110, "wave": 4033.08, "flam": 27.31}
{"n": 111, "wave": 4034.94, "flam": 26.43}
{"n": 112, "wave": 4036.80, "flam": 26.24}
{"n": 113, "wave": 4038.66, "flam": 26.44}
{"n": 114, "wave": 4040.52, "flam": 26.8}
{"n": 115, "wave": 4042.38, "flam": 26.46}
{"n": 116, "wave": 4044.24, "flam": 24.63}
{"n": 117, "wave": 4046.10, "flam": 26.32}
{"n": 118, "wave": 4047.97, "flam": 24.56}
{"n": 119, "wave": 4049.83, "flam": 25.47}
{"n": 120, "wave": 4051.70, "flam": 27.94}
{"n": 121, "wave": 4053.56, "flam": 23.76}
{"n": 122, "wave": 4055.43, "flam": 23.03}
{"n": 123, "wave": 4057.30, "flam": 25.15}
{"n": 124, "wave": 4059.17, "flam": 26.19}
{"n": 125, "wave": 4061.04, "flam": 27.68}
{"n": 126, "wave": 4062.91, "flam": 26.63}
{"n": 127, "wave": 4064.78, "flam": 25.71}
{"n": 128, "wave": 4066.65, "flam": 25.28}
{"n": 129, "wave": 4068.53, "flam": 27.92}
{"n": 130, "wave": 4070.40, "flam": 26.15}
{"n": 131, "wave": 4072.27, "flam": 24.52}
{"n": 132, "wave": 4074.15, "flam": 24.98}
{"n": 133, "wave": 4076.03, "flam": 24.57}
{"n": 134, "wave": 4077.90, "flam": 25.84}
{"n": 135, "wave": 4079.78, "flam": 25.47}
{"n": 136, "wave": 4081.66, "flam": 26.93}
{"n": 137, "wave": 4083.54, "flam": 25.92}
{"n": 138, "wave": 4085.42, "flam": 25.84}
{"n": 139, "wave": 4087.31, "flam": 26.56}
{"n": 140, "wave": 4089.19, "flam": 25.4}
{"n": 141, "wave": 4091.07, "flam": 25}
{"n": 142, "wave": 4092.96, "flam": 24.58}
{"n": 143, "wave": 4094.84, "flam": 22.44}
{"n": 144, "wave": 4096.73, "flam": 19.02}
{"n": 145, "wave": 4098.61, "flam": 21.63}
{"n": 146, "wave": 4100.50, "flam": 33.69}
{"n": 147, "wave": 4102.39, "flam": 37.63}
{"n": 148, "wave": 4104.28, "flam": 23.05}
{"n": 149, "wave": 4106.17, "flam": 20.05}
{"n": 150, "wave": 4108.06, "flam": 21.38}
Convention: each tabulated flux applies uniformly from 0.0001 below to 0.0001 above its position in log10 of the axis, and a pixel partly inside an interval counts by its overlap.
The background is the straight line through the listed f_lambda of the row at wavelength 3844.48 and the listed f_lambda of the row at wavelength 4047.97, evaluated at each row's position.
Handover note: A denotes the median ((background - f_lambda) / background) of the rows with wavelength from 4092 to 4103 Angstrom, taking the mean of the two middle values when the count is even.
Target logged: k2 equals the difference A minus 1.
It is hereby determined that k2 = -0.95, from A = 0.05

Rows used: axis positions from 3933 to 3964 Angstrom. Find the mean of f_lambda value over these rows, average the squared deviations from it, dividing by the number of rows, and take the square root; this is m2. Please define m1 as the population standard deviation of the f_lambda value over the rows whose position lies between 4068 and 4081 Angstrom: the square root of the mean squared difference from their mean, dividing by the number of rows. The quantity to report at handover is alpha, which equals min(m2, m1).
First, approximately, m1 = 1.1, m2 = 2.2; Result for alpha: 1.09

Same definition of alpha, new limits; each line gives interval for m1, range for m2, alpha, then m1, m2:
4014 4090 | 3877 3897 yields 1.36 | 1.4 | 3.9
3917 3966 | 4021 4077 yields 1.27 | 2.5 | 1.3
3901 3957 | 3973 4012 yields 2.04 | 2.0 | 2.6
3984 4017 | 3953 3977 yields 1.39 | 1.4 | 3.5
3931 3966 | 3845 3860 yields 0.80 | 2.5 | 0.8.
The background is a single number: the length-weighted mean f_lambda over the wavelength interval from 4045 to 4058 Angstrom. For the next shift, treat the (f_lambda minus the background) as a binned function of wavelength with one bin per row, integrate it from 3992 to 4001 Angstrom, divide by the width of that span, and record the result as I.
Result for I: 2.4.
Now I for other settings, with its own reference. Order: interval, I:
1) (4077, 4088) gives 0.9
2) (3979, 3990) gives 0.7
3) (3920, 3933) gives -0.1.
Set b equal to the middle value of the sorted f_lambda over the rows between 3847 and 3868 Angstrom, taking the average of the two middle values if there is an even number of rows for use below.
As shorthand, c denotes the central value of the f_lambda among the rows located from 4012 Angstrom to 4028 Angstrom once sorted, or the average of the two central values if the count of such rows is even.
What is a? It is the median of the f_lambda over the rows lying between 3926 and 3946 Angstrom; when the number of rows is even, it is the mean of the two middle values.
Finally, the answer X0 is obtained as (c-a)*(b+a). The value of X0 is 190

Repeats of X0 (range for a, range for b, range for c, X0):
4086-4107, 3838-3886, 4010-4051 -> 98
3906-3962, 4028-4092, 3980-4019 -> 50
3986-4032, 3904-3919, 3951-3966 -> -102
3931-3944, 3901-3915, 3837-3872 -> 162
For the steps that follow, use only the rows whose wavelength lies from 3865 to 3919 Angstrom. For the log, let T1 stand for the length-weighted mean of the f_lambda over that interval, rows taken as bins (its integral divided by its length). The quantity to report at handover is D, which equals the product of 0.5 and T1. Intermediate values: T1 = 26.6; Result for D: 13.3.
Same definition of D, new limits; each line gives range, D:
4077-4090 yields 13.0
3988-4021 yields 13.7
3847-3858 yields 13.2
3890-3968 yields 12.7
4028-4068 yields 13.0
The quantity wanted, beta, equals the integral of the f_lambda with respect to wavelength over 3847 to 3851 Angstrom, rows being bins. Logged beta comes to 108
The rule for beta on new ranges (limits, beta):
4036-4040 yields 106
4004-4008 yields 107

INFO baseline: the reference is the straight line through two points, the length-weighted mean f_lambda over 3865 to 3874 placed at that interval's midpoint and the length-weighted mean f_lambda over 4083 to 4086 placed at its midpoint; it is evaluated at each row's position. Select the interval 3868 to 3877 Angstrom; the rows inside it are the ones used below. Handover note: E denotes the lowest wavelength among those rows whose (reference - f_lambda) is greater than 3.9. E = 3874.69 Angstrom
